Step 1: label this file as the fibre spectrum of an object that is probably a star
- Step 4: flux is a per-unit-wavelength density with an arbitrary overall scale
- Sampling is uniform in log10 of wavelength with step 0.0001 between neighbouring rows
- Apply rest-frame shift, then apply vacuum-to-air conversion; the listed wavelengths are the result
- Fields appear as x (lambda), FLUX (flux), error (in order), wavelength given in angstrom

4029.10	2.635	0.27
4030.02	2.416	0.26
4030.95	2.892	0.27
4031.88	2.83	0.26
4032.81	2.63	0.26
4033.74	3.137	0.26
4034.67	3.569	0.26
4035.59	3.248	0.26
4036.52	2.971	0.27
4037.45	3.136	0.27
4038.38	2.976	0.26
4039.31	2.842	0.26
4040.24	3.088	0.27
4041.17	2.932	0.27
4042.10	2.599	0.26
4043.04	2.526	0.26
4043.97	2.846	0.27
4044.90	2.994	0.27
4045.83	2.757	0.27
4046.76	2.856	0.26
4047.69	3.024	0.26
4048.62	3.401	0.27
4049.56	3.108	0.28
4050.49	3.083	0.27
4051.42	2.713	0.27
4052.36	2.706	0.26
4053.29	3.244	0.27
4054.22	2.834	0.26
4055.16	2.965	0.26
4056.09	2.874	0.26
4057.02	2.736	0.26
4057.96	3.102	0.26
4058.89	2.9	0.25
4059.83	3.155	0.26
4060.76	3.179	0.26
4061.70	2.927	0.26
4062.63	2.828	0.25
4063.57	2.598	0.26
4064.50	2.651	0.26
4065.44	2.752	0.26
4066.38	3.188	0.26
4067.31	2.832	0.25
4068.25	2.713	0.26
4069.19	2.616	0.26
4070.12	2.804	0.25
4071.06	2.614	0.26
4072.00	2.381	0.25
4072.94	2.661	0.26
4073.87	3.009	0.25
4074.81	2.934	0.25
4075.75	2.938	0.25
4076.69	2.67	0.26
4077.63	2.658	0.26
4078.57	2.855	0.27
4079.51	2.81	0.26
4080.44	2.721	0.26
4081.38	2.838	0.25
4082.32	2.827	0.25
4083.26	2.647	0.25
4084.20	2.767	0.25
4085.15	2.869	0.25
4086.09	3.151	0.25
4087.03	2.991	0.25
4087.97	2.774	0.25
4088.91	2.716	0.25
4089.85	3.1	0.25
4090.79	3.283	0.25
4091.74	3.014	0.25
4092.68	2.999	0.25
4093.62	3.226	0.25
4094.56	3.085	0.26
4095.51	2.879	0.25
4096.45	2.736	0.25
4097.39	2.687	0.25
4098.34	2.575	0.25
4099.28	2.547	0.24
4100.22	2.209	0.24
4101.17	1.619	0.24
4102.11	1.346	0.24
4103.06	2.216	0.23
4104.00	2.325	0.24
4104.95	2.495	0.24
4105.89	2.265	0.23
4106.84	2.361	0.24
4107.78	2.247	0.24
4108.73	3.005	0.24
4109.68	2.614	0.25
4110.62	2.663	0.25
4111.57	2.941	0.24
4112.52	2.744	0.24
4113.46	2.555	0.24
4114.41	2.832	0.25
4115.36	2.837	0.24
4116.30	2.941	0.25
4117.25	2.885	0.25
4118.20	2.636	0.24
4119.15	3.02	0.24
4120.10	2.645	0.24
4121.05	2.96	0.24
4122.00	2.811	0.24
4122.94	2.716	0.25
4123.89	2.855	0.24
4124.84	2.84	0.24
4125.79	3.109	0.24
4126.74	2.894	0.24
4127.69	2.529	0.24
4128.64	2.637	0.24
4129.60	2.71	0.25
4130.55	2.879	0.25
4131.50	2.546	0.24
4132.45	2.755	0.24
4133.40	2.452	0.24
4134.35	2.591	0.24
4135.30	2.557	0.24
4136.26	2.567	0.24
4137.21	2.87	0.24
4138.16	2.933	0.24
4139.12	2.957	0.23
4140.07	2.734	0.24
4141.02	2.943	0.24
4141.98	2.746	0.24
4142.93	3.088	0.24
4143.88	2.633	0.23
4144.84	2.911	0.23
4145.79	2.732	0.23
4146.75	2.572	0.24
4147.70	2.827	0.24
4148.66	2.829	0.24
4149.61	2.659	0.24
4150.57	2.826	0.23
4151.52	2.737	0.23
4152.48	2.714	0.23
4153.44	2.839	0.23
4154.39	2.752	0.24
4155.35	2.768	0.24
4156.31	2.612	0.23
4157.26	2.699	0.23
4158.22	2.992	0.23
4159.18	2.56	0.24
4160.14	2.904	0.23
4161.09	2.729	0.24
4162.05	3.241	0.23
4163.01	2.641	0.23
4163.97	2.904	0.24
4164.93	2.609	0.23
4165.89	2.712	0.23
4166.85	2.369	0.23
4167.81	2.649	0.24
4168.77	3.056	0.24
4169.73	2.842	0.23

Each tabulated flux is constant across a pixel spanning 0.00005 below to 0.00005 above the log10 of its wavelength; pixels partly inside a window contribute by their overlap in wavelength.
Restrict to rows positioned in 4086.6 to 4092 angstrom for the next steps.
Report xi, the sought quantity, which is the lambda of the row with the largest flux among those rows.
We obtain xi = 4090.79 angstrom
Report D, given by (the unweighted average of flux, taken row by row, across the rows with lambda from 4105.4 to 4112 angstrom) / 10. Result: 0.259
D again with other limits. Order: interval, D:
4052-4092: 0.286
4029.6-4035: 0.291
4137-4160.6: 0.279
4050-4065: 0.291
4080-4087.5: 0.285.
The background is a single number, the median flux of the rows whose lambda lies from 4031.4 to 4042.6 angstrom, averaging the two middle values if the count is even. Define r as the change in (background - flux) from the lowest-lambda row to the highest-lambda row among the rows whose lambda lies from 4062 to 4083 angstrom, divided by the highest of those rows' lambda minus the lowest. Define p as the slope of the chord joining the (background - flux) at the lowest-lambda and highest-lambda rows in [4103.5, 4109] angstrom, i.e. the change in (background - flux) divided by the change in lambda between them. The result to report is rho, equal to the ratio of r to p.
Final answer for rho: 0.0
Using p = -0.14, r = 0.000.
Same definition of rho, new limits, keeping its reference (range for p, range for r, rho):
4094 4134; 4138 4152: 0.9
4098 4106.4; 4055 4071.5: 0.5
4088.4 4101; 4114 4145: -0.1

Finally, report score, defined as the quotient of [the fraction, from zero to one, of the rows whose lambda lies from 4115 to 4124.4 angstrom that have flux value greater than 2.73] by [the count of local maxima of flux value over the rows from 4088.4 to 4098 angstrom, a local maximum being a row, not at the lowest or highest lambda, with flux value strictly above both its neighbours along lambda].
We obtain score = 0.35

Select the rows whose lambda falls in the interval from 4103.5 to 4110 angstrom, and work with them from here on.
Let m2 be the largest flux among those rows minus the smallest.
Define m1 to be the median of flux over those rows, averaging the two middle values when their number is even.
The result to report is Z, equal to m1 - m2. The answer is 1.60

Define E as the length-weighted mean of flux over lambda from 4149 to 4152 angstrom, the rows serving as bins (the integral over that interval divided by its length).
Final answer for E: 2.75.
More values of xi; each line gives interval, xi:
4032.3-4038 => 4034.67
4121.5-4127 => 4125.79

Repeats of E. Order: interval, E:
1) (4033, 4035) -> 3.24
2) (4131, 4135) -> 2.59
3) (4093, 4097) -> 2.98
